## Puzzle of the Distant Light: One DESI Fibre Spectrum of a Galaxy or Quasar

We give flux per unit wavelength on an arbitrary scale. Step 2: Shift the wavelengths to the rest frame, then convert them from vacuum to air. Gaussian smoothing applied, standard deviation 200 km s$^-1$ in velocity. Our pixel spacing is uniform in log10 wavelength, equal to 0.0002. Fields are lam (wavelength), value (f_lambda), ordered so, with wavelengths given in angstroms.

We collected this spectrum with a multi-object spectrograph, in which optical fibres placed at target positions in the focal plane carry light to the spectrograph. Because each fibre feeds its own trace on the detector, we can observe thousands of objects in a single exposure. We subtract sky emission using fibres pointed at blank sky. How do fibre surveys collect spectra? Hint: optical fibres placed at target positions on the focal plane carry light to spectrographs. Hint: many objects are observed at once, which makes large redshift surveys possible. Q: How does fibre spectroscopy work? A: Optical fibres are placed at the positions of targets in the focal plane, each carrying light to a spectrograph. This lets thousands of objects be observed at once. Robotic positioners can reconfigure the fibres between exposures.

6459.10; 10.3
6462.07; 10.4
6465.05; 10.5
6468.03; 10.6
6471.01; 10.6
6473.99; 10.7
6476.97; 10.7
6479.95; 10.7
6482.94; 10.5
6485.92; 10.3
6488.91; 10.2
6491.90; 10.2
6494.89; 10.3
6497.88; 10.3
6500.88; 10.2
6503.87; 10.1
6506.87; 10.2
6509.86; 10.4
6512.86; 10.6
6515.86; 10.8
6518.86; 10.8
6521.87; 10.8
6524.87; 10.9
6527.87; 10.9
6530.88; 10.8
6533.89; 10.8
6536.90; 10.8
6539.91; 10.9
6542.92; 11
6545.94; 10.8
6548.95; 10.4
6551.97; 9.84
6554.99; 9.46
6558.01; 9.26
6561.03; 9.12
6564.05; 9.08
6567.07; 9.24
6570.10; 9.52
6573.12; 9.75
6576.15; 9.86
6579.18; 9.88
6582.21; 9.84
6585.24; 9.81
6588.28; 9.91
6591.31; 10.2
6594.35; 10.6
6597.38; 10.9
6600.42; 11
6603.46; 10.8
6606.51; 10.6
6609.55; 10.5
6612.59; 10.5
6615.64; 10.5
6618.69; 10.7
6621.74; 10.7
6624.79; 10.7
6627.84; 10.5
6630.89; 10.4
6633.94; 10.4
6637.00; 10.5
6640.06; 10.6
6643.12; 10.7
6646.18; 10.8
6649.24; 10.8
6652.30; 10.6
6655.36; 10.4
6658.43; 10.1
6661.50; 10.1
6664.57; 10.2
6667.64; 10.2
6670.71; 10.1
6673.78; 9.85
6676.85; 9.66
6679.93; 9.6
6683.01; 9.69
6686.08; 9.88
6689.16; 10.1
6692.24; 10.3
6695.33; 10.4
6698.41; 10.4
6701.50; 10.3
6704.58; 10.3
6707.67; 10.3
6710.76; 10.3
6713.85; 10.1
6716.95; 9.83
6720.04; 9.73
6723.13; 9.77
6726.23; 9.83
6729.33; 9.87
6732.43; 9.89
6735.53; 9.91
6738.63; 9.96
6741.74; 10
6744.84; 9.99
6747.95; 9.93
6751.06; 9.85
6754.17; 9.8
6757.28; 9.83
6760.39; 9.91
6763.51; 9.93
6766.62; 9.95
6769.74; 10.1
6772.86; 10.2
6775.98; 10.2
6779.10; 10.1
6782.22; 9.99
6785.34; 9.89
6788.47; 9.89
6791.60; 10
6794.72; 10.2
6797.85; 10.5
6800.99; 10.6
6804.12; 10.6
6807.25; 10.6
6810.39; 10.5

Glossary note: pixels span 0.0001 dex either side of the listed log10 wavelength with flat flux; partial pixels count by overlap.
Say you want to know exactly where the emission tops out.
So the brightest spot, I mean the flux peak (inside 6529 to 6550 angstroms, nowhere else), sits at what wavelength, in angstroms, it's 6542.92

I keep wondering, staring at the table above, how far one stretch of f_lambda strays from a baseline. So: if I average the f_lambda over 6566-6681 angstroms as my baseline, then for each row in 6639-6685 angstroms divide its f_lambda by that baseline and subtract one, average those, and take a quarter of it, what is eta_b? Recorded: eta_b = -0.002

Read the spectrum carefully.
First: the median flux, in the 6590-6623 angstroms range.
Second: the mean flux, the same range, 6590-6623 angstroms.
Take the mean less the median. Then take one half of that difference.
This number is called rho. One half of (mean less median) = 0.018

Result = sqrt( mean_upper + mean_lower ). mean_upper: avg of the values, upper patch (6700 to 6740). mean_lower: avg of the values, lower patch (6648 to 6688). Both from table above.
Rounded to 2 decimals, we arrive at 4.48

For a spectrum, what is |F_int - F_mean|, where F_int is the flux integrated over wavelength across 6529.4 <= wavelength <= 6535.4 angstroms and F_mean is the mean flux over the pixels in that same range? 54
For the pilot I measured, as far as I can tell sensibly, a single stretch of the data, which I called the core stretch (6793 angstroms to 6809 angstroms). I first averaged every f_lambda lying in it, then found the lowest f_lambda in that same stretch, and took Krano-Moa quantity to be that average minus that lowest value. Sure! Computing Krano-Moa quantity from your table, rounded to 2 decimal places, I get 0.30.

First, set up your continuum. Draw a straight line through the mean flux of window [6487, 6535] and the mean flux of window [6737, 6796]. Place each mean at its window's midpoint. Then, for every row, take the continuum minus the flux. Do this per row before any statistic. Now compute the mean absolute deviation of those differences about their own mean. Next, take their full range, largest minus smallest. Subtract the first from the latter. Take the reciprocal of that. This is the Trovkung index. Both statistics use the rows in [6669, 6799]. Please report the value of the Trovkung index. 1.0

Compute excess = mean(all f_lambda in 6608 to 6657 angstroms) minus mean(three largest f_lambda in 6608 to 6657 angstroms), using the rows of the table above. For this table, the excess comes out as -0.19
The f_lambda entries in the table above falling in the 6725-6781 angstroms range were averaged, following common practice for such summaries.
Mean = 10.0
